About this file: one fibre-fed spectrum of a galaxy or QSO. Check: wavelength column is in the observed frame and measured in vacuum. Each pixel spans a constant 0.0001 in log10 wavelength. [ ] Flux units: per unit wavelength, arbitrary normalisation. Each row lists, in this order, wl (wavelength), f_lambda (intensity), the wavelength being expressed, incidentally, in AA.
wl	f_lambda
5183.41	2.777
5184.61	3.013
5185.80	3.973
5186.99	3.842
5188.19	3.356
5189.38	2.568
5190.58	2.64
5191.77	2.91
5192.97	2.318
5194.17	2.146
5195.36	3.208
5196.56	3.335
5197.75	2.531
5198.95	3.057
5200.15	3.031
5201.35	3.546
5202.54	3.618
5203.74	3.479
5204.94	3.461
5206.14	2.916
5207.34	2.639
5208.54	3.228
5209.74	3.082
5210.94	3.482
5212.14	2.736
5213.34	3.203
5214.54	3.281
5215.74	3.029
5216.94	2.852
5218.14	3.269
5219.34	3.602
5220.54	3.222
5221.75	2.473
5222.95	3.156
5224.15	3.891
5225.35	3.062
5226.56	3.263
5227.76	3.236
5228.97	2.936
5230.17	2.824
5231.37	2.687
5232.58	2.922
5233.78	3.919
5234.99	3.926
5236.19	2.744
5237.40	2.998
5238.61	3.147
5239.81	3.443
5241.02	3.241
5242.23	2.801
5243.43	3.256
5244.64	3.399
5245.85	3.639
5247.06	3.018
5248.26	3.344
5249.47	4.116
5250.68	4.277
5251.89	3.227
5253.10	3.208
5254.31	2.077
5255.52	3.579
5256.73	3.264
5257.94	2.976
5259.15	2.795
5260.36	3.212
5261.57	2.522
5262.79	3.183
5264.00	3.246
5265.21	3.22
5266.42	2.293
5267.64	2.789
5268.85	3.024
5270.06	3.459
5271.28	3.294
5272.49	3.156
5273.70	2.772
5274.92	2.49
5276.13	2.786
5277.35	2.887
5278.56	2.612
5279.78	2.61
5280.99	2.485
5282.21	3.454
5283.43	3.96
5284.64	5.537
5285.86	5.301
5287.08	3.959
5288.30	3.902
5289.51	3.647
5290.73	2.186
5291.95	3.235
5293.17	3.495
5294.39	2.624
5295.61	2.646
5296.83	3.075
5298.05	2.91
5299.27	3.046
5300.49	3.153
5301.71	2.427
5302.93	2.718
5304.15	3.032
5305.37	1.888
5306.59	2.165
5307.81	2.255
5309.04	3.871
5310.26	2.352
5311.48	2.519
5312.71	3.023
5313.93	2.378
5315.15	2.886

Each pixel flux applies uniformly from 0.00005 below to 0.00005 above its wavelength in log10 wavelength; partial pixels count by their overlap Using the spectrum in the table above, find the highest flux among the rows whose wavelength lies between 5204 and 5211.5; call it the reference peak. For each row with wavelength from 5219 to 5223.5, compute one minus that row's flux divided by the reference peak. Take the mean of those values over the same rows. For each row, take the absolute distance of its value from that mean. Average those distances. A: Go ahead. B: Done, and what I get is 0.092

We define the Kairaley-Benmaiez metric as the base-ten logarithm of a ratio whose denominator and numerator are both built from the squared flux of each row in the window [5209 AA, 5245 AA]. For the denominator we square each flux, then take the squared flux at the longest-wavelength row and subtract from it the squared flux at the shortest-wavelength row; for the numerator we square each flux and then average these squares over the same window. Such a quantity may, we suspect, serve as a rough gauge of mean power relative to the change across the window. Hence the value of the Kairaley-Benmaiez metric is 0.69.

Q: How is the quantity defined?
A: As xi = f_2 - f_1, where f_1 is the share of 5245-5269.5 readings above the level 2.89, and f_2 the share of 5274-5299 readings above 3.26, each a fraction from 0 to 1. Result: -0.35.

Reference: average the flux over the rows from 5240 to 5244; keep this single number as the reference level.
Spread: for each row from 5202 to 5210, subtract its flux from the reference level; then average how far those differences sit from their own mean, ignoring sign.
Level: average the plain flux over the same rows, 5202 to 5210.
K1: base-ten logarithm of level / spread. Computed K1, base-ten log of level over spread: 1.06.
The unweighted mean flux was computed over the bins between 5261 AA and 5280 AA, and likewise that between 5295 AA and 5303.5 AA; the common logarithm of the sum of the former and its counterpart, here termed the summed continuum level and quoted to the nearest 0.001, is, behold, 0.760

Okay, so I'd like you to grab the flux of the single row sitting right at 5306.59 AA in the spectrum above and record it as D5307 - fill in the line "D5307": 2.165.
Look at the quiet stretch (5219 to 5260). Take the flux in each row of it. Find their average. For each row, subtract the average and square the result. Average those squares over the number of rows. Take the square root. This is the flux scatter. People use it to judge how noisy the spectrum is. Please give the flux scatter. 0.46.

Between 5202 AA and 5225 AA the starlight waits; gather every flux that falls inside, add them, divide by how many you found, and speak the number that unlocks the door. 3.19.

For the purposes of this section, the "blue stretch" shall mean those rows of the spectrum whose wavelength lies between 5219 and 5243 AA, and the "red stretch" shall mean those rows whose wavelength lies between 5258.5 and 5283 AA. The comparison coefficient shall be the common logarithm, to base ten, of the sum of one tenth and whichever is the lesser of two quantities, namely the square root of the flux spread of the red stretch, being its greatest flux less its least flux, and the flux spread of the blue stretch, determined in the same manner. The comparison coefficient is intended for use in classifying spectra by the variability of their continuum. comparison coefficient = 0.07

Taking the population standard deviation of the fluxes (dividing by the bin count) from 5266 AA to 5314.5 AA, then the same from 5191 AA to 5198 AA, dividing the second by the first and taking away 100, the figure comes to -99.4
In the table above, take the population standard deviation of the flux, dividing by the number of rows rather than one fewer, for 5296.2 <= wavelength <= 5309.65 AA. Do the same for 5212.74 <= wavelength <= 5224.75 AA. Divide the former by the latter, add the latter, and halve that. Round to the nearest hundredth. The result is 0.92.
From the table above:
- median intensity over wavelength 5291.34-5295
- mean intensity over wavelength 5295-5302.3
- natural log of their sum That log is 1.81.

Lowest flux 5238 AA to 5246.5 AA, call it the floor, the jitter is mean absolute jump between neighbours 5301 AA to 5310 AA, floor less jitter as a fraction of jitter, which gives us 3.5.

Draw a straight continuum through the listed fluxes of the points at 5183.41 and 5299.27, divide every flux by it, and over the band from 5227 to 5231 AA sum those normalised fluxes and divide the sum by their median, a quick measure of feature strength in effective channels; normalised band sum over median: 3.06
